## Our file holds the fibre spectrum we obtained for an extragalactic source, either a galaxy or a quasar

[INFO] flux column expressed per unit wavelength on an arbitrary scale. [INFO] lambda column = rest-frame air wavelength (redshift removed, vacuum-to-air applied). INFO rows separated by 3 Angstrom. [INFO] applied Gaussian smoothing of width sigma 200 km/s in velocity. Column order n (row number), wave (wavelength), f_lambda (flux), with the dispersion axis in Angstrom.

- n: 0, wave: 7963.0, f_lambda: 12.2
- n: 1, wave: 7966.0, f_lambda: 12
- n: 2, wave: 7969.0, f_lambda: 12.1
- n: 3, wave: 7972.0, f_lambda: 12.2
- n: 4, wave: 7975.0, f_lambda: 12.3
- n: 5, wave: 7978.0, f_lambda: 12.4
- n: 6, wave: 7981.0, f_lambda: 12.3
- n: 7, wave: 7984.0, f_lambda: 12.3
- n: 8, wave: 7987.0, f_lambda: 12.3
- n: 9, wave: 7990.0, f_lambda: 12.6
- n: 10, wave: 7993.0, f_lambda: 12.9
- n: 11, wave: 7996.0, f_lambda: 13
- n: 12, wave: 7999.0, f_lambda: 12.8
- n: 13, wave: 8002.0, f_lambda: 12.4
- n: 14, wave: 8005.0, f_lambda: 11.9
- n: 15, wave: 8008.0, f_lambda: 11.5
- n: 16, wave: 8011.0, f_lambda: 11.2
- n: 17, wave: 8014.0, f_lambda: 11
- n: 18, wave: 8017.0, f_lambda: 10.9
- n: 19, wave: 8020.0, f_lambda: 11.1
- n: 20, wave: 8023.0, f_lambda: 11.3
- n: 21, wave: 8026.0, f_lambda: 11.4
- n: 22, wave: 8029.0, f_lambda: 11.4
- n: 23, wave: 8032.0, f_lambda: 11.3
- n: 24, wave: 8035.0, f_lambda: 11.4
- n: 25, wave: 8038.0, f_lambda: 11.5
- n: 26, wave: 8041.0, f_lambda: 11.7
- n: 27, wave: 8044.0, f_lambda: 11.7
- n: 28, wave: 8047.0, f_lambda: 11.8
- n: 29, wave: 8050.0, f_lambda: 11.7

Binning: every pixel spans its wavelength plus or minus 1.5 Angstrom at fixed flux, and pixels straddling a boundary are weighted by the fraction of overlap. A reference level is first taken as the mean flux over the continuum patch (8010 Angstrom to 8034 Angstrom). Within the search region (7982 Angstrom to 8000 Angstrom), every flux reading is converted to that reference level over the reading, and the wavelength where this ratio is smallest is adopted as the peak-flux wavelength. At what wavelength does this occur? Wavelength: 7996.0 Angstrom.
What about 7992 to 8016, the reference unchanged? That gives 7996.0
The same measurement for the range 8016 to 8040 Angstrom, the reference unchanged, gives 8038.0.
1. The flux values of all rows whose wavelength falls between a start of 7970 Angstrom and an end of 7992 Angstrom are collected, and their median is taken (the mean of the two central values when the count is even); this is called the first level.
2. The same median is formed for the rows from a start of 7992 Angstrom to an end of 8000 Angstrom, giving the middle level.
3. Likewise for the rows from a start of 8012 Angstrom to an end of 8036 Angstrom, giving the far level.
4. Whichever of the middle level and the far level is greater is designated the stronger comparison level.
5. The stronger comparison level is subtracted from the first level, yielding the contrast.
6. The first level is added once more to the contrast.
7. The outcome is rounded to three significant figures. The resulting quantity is 11.7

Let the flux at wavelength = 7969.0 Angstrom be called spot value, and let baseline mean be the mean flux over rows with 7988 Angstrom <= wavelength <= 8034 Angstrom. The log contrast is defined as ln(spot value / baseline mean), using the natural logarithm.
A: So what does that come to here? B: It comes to 0.03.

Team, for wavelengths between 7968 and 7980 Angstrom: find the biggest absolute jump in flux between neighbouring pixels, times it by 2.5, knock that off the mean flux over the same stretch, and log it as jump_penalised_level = 12.0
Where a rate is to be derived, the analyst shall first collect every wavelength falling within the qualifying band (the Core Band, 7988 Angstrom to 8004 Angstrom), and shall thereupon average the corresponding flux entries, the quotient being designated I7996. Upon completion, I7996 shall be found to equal 12.7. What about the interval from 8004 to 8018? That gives 11.3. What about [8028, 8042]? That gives 11.5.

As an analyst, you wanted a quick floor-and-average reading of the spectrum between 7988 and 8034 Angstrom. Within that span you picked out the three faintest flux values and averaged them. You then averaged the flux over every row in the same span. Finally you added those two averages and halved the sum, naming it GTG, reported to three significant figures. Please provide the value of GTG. 11.4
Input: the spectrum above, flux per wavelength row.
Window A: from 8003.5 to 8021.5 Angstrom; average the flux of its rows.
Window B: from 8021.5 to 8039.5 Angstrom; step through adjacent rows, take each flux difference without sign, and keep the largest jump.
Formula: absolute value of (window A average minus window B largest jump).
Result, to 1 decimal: 11.2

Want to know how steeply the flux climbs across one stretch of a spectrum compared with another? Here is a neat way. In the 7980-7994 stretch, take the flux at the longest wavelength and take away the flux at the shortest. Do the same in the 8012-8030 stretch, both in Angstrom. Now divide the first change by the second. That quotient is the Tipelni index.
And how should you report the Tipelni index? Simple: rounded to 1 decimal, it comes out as 1.5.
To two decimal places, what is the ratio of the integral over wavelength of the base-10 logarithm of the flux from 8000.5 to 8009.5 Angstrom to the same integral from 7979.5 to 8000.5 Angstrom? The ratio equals 0.42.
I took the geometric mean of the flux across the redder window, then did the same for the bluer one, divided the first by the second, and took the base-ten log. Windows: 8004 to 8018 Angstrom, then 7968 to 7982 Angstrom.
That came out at -0.036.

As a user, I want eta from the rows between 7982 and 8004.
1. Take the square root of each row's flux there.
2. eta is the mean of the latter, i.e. 3.55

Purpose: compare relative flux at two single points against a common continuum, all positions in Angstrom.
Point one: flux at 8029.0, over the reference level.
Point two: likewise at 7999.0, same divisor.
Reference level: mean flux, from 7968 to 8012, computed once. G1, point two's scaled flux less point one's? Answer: 0.11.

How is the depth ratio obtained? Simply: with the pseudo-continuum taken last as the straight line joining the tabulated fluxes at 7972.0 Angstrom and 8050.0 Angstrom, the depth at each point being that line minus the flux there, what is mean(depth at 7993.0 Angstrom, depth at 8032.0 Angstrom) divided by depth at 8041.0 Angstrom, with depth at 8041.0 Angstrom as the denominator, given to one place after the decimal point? -2.8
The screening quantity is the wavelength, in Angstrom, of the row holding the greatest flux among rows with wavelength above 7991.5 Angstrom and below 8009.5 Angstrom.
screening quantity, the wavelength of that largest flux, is 7996.0 Angstrom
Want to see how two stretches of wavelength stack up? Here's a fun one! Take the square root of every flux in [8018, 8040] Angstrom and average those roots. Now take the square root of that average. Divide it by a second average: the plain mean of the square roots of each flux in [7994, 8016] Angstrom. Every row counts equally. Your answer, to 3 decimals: 0.531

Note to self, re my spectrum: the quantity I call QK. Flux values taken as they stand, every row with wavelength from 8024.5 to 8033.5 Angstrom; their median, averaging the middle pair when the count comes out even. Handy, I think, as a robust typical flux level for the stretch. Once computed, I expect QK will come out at 11.4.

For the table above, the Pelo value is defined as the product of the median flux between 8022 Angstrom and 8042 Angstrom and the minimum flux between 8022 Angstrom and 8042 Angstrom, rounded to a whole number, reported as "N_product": 129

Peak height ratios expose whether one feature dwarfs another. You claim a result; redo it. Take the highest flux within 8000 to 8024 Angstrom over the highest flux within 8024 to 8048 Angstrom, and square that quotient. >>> 1.10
